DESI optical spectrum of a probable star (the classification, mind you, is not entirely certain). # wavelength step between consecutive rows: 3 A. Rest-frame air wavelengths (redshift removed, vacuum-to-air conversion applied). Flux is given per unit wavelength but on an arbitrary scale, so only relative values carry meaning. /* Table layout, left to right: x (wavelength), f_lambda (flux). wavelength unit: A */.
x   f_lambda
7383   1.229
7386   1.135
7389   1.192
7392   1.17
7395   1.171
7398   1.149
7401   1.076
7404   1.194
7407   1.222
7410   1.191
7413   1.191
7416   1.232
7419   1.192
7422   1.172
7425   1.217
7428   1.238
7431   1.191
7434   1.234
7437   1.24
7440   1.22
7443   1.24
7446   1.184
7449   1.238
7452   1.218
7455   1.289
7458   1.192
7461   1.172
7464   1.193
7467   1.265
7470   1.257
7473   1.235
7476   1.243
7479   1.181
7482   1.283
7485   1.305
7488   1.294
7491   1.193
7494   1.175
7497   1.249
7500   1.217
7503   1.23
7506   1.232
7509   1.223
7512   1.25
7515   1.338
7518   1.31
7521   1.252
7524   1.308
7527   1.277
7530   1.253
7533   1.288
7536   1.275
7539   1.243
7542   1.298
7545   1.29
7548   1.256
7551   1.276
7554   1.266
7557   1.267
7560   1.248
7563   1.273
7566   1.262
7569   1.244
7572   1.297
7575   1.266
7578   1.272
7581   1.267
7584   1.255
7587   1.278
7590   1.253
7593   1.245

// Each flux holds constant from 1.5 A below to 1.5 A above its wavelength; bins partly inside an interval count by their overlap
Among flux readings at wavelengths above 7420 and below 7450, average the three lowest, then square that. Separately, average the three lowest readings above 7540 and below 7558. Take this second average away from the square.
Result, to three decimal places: 0.135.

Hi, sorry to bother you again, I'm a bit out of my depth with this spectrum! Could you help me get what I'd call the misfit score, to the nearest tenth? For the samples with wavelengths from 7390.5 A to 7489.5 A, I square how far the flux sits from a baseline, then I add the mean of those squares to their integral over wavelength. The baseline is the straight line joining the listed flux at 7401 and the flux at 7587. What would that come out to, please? 1.1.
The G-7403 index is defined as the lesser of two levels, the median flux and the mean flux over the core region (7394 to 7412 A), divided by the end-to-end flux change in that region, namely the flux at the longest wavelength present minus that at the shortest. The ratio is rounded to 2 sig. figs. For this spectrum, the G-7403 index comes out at 58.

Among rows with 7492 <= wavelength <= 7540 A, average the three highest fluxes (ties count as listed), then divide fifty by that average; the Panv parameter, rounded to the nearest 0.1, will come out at 37.9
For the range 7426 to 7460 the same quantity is 39.8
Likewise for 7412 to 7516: 38.1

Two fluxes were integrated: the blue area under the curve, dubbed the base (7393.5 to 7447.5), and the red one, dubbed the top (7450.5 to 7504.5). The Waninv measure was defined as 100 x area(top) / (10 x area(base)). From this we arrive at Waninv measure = 10.3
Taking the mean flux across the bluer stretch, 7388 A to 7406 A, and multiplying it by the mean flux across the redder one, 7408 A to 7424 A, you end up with 1.39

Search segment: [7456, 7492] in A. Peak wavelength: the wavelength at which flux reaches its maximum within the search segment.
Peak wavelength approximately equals 7485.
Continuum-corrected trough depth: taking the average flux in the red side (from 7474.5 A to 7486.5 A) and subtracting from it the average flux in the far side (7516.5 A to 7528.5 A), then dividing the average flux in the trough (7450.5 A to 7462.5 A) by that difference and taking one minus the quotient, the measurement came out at 37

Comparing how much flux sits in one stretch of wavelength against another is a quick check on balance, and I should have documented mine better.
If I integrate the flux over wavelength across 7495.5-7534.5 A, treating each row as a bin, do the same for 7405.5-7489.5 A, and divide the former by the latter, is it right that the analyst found 0.5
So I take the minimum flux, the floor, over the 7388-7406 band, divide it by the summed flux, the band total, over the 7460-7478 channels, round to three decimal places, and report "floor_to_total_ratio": 0.146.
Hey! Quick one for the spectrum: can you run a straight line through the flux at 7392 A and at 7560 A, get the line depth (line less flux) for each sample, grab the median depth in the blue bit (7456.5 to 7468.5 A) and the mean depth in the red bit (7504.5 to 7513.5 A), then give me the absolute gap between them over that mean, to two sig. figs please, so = -1.9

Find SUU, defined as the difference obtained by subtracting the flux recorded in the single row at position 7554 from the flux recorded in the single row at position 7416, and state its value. -0.03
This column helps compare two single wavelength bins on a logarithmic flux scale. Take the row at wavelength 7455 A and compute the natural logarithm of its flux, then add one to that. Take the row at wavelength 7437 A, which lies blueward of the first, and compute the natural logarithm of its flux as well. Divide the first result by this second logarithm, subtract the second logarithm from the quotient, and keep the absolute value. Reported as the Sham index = 5.61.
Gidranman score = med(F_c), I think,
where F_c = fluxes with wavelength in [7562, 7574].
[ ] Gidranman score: 1.27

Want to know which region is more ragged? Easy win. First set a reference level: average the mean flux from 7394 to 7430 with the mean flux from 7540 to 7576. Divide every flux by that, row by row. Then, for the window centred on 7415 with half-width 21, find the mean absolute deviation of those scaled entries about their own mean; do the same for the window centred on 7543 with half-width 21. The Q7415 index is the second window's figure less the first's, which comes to -0.011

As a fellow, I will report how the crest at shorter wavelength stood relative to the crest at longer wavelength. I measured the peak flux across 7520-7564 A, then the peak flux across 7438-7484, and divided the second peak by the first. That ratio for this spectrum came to 0.99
